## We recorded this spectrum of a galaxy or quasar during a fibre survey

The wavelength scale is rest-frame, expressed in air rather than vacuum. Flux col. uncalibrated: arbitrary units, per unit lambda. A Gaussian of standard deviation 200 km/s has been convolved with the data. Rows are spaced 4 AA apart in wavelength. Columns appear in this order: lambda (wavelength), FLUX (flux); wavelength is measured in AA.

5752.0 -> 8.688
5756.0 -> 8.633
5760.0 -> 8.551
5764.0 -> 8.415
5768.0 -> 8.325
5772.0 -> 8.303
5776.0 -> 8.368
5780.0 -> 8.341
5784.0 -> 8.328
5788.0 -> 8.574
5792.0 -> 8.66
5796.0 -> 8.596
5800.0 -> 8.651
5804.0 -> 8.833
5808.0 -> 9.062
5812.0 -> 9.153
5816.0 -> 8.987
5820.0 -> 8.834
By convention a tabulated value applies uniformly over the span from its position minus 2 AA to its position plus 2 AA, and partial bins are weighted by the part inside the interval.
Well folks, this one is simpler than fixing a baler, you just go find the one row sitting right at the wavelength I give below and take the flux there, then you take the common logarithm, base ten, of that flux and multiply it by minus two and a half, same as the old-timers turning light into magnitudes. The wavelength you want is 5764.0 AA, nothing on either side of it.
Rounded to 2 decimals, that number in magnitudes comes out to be -2.31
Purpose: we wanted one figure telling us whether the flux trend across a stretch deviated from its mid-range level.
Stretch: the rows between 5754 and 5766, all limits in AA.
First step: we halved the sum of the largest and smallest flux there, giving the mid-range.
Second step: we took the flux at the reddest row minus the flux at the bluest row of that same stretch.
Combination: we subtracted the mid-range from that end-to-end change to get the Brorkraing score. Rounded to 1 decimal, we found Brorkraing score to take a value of -8.7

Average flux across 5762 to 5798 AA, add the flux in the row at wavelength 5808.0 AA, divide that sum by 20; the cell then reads 0.875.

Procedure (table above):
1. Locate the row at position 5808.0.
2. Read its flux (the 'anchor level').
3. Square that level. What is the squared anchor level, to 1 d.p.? 82.1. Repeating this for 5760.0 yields 73.1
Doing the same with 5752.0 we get 75.5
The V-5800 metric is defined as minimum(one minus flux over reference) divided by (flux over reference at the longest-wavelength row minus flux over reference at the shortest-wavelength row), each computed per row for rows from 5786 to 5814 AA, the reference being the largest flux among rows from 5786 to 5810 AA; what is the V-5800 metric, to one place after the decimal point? -0.2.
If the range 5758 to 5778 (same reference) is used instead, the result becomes -2.8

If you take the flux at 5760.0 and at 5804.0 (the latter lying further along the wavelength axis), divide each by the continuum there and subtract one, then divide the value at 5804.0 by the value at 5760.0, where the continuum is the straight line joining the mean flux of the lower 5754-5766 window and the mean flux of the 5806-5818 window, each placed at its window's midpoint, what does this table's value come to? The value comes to -8.0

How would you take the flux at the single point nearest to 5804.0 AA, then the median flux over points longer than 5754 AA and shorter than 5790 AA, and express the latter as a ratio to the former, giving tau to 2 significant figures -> 0.95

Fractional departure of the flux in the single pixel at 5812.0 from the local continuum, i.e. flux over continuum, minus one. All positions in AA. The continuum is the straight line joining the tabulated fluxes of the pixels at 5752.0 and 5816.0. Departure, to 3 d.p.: 0.021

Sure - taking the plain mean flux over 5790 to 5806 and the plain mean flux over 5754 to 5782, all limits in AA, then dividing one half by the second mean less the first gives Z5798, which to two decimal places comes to -1.88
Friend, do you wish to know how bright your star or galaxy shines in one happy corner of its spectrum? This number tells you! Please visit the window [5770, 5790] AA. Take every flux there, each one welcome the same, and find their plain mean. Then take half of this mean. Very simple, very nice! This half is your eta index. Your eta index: 4.19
